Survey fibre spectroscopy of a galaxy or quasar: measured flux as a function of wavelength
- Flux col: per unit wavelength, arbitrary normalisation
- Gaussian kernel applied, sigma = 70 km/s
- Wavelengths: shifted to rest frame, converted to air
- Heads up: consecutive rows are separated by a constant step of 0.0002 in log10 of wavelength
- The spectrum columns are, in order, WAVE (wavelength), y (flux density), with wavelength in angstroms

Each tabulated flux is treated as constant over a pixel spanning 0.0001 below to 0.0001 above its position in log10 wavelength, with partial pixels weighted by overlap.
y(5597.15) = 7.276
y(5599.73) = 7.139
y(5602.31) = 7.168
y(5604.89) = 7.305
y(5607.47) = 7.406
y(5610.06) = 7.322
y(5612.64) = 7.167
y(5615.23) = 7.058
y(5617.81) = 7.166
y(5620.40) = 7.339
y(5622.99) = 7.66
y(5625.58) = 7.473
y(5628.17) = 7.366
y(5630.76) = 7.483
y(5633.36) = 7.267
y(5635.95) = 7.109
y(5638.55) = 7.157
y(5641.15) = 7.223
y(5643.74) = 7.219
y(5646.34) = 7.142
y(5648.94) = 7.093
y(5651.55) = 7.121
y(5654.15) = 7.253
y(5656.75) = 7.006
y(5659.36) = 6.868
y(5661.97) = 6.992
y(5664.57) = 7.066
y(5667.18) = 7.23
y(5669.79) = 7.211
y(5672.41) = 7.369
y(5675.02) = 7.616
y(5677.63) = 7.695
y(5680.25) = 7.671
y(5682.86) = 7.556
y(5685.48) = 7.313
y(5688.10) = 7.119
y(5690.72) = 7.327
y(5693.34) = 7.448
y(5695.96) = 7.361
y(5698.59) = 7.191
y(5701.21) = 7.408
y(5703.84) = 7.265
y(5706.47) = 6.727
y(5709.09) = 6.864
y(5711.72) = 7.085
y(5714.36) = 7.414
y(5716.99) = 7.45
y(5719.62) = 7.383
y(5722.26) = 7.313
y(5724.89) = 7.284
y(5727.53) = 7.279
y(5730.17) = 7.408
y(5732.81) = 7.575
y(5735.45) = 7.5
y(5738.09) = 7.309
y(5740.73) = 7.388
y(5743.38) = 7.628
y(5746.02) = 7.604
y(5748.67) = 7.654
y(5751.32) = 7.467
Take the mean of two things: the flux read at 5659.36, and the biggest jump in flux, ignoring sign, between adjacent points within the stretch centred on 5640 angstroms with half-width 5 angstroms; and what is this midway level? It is 3.47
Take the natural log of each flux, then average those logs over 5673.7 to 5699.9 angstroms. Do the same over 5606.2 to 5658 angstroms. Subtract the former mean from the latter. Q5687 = -0.02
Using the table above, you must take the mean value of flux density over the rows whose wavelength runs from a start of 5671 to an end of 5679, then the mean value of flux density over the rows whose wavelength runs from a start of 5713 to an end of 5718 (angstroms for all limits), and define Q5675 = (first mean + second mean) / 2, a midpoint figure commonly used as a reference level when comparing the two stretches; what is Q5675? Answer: 7.5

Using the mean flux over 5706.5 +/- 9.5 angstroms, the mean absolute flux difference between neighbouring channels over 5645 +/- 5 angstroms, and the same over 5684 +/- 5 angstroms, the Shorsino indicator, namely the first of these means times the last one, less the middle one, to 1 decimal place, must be 1.3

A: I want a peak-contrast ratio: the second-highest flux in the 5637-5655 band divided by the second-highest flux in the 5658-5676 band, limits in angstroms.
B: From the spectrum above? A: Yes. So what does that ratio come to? 0.98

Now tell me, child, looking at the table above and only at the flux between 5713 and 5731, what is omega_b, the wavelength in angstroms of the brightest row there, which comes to 5716.99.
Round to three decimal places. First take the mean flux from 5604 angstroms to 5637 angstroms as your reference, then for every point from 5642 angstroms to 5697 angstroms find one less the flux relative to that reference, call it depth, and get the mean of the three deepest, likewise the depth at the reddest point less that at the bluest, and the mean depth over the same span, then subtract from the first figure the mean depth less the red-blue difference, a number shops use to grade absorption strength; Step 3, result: 0.024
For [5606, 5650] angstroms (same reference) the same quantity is 0.068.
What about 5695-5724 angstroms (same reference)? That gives 0.052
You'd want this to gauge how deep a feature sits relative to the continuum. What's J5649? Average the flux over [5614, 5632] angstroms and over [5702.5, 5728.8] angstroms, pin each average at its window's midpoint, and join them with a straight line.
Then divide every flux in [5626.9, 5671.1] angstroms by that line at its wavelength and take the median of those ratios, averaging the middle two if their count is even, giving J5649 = 0.98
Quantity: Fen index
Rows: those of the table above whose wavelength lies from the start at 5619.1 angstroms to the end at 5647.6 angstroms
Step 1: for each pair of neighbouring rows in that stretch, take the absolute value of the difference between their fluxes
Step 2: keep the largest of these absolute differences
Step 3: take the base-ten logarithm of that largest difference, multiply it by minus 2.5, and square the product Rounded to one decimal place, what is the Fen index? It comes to 1.5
